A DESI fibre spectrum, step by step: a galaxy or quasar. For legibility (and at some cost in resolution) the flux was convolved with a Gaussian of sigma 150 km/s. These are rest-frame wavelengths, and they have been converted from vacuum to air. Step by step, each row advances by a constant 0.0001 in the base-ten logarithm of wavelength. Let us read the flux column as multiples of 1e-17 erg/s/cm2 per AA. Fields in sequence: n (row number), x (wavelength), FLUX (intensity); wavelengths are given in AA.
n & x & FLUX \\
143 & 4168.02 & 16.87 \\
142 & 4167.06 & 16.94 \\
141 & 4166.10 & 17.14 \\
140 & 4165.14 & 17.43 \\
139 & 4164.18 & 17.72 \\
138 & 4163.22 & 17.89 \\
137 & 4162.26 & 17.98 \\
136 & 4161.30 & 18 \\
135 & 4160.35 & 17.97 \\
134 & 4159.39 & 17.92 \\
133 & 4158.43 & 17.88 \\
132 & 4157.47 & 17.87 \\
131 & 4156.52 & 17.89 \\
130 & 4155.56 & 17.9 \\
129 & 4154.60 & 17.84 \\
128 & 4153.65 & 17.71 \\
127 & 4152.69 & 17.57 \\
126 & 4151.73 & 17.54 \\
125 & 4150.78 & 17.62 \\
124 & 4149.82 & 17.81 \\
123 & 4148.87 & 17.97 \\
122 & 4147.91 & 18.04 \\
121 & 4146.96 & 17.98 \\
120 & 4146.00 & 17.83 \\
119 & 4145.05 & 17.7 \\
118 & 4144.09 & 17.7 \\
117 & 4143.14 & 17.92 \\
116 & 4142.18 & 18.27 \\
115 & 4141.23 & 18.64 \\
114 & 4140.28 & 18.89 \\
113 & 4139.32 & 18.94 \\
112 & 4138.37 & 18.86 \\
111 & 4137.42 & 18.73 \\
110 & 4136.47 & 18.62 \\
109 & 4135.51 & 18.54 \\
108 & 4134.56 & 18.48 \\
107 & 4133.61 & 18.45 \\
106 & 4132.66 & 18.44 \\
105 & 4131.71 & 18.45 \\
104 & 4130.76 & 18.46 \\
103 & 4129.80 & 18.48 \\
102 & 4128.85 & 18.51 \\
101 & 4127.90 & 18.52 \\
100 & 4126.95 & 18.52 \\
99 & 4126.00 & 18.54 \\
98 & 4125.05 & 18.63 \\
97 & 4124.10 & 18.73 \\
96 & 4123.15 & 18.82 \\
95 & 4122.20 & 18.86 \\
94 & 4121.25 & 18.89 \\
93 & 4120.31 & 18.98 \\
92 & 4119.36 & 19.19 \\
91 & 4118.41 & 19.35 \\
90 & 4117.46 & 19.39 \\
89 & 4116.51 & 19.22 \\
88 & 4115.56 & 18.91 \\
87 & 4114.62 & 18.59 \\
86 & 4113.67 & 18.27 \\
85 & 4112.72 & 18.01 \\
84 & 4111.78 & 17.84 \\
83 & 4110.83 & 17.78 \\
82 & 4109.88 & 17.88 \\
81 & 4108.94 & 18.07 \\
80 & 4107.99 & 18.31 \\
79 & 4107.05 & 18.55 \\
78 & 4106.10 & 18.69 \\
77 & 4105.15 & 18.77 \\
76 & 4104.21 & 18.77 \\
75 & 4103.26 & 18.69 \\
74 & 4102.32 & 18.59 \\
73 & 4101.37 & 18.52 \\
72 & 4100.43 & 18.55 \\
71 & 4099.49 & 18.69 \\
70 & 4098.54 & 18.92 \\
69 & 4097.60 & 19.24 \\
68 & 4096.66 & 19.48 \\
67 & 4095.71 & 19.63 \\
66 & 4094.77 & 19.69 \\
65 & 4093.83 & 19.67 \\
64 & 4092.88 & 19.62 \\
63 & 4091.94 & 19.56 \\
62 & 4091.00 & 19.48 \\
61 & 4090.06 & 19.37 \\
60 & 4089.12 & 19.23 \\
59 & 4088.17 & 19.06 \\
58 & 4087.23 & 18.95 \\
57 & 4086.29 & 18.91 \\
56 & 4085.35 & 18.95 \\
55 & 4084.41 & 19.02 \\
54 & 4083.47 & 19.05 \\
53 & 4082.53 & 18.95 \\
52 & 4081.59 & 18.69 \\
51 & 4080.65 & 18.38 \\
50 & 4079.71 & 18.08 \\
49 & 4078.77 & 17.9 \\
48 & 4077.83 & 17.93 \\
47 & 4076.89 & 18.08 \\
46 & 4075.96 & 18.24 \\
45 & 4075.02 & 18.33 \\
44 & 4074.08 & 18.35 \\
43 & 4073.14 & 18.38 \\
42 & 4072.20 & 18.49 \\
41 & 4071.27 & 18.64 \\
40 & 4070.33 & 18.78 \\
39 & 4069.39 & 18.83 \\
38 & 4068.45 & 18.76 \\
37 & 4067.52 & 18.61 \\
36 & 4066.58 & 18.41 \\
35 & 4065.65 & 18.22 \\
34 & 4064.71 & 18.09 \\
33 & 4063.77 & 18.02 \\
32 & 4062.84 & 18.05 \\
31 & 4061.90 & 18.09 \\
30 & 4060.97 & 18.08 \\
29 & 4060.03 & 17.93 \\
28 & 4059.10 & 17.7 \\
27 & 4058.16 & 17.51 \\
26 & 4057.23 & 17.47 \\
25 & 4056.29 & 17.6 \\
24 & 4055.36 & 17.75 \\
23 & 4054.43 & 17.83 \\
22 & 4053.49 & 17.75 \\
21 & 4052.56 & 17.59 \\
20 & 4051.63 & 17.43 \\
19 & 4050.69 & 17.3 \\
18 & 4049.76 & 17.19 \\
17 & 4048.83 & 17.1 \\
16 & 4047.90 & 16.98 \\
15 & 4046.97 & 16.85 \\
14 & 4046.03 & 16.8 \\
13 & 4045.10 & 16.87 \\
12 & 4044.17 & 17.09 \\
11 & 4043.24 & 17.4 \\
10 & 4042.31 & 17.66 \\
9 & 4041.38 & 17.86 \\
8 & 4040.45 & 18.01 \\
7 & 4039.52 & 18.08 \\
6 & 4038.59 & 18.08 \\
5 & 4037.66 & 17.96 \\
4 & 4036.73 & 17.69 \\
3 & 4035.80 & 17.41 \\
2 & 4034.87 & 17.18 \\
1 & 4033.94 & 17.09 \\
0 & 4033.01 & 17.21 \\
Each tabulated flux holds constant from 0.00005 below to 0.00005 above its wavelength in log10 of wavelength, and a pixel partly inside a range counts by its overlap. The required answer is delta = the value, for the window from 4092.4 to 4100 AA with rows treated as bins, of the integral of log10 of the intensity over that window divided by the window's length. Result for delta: 1.29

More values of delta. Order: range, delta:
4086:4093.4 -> 1.28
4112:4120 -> 1.27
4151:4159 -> 1.25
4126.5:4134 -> 1.27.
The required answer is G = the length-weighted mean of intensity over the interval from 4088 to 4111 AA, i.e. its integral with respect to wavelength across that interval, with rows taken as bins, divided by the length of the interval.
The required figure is 18.9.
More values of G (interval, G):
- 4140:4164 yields 17.9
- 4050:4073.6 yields 18.0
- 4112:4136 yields 18.7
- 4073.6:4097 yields 18.9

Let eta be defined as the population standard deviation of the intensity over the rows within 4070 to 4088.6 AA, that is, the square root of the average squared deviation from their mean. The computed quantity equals 0.38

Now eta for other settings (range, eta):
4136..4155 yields 0.47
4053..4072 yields 0.42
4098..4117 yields 0.39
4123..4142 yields 0.16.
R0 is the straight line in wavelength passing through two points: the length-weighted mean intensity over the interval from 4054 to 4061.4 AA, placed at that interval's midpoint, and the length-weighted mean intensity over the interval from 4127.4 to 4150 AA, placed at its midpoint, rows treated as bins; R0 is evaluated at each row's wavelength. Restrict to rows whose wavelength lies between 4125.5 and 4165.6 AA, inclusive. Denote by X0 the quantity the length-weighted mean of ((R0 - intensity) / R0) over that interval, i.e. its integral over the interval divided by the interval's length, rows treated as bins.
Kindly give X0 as 0.01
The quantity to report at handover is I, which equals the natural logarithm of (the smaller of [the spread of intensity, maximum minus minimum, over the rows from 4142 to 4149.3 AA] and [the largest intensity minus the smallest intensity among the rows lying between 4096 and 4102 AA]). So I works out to -0.6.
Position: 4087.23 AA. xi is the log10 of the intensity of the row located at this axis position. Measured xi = 1.28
